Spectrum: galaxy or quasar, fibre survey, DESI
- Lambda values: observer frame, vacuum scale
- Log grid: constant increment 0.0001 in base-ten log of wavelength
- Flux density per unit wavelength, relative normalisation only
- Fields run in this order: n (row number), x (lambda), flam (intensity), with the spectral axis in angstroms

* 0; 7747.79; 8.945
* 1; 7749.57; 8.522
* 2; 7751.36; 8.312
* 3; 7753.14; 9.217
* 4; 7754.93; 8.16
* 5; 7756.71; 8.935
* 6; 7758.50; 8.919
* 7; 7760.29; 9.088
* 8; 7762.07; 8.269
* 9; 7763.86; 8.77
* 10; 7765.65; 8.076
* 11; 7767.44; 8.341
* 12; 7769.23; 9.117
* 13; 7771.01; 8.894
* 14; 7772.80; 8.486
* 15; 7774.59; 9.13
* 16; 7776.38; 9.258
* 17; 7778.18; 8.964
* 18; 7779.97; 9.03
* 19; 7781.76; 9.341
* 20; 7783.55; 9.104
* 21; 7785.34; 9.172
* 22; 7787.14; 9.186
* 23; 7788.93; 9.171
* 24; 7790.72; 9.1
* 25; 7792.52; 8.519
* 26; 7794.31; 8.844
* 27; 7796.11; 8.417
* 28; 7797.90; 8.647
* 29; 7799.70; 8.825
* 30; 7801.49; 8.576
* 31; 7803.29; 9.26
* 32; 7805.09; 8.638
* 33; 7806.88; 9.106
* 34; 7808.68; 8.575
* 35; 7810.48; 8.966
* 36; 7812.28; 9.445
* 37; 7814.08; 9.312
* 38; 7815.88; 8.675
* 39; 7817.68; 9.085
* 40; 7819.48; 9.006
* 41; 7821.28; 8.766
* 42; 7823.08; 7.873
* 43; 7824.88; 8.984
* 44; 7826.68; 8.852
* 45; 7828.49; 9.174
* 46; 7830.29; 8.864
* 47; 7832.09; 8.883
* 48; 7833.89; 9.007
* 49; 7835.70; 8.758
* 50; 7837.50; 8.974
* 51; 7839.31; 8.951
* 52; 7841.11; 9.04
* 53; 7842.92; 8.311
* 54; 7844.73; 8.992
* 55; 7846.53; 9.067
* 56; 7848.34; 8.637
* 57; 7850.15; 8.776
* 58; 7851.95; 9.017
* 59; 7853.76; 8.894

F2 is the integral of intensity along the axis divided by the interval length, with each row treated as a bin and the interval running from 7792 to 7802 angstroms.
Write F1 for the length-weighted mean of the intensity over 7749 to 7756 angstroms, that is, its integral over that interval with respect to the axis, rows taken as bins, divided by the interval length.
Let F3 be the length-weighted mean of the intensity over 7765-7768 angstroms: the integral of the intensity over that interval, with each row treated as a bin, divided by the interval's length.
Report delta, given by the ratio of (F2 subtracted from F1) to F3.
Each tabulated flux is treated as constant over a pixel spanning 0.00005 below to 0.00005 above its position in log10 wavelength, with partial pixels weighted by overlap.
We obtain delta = -0.010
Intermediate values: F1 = 8.57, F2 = 8.65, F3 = 8.2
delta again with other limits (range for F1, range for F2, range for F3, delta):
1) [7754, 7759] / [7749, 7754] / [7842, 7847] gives -0.004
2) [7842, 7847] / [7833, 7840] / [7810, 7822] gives -0.017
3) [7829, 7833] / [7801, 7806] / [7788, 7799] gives 0.009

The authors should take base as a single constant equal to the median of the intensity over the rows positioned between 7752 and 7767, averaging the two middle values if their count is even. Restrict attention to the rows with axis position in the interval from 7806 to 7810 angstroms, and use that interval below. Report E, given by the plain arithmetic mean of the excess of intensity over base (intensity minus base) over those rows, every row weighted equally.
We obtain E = 0.00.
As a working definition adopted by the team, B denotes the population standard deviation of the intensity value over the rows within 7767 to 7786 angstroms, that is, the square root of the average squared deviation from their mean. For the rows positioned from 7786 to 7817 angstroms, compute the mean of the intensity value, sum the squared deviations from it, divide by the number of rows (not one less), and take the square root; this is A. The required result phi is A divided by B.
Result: 1.04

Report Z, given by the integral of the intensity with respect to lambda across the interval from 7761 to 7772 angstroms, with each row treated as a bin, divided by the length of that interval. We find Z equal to 8.59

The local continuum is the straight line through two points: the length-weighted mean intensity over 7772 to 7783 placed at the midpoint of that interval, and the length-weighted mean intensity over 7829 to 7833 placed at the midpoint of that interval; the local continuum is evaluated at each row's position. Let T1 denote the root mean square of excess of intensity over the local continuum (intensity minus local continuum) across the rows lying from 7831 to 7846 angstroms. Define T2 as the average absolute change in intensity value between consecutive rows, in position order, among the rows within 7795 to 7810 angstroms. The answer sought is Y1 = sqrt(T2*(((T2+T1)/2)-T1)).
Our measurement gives 0.20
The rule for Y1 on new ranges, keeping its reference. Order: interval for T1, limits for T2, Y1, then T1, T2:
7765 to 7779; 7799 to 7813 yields 0.02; 0.49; 0.49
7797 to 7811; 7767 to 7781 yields 0.11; 0.29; 0.36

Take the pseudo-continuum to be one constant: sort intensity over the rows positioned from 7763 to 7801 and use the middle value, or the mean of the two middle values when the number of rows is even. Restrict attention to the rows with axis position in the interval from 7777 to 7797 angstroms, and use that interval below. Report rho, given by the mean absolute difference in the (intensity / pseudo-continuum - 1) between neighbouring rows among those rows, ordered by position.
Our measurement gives 0.024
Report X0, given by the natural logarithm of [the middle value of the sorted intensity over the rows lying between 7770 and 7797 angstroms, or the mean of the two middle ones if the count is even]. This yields 2.21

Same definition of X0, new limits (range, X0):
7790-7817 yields 2.18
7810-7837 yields 2.19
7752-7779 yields 2.19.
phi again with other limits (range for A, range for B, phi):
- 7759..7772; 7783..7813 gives 1.30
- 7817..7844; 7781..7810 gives 1.08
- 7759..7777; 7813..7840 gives 1.28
